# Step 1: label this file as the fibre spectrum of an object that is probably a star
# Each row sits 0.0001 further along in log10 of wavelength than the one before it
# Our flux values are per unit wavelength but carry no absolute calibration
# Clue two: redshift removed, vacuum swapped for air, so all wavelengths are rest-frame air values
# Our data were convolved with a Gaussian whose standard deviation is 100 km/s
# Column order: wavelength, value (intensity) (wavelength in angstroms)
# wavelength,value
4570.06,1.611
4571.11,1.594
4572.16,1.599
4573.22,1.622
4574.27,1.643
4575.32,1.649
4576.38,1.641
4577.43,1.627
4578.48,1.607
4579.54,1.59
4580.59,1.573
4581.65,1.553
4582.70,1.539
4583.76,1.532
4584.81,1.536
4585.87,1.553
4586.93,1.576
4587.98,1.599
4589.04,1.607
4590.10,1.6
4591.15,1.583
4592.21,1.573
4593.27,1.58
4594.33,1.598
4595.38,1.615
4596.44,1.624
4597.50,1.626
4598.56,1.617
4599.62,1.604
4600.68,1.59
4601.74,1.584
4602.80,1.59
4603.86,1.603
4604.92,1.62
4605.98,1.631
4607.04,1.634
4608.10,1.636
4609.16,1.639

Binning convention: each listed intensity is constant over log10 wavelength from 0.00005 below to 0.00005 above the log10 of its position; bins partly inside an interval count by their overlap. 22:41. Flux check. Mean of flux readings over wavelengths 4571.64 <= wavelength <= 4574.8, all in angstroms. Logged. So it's 1.621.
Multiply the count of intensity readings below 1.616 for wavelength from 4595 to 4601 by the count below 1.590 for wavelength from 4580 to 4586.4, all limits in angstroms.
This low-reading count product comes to 18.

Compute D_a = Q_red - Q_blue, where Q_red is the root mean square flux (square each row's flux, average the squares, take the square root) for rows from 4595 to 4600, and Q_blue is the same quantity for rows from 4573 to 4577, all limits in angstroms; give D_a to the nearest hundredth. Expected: -0.02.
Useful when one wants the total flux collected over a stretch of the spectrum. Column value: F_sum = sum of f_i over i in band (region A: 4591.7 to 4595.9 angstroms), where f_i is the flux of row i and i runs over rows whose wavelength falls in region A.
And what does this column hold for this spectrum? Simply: 6.37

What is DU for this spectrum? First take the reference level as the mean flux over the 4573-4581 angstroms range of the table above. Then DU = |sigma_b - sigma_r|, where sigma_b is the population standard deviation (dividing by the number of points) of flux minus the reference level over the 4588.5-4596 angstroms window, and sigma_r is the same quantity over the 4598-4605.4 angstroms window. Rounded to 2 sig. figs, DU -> 0.0014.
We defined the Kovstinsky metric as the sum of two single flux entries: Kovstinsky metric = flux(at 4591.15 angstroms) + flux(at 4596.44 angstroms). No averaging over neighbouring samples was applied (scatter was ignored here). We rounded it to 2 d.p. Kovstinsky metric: 3.21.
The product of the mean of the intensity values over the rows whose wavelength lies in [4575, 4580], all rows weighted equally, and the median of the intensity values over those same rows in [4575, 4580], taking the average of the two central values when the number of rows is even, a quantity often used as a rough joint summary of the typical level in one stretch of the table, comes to 2.64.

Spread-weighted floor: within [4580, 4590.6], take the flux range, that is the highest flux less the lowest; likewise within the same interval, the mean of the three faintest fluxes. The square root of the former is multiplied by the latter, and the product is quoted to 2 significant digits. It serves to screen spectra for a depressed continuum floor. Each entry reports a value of 0.42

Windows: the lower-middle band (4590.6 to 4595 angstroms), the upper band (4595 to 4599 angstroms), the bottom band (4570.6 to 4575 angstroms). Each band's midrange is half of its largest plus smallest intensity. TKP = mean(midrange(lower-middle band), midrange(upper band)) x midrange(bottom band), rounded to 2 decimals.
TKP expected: 2.59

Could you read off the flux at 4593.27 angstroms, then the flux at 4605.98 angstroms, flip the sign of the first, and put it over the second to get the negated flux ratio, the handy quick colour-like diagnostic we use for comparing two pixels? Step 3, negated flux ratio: -0.969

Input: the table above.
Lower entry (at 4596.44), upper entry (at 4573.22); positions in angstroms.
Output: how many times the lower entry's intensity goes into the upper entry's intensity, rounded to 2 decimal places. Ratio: 1.00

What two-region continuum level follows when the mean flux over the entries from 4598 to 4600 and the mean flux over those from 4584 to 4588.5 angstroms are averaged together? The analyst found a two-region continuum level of 1.59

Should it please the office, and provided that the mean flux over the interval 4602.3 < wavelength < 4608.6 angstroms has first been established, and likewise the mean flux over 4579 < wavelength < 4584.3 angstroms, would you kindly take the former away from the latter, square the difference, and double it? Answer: 0.008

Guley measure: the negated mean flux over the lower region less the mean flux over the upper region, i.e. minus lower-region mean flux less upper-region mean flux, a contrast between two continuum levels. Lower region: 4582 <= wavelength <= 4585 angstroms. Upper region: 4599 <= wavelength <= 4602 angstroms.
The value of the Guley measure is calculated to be -3.13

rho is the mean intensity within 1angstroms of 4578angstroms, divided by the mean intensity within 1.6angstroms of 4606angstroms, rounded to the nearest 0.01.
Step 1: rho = 0.99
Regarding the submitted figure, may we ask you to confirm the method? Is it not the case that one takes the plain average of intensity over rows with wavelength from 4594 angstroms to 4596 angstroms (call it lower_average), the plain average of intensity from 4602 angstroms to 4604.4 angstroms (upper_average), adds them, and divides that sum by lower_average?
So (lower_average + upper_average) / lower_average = 1.99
